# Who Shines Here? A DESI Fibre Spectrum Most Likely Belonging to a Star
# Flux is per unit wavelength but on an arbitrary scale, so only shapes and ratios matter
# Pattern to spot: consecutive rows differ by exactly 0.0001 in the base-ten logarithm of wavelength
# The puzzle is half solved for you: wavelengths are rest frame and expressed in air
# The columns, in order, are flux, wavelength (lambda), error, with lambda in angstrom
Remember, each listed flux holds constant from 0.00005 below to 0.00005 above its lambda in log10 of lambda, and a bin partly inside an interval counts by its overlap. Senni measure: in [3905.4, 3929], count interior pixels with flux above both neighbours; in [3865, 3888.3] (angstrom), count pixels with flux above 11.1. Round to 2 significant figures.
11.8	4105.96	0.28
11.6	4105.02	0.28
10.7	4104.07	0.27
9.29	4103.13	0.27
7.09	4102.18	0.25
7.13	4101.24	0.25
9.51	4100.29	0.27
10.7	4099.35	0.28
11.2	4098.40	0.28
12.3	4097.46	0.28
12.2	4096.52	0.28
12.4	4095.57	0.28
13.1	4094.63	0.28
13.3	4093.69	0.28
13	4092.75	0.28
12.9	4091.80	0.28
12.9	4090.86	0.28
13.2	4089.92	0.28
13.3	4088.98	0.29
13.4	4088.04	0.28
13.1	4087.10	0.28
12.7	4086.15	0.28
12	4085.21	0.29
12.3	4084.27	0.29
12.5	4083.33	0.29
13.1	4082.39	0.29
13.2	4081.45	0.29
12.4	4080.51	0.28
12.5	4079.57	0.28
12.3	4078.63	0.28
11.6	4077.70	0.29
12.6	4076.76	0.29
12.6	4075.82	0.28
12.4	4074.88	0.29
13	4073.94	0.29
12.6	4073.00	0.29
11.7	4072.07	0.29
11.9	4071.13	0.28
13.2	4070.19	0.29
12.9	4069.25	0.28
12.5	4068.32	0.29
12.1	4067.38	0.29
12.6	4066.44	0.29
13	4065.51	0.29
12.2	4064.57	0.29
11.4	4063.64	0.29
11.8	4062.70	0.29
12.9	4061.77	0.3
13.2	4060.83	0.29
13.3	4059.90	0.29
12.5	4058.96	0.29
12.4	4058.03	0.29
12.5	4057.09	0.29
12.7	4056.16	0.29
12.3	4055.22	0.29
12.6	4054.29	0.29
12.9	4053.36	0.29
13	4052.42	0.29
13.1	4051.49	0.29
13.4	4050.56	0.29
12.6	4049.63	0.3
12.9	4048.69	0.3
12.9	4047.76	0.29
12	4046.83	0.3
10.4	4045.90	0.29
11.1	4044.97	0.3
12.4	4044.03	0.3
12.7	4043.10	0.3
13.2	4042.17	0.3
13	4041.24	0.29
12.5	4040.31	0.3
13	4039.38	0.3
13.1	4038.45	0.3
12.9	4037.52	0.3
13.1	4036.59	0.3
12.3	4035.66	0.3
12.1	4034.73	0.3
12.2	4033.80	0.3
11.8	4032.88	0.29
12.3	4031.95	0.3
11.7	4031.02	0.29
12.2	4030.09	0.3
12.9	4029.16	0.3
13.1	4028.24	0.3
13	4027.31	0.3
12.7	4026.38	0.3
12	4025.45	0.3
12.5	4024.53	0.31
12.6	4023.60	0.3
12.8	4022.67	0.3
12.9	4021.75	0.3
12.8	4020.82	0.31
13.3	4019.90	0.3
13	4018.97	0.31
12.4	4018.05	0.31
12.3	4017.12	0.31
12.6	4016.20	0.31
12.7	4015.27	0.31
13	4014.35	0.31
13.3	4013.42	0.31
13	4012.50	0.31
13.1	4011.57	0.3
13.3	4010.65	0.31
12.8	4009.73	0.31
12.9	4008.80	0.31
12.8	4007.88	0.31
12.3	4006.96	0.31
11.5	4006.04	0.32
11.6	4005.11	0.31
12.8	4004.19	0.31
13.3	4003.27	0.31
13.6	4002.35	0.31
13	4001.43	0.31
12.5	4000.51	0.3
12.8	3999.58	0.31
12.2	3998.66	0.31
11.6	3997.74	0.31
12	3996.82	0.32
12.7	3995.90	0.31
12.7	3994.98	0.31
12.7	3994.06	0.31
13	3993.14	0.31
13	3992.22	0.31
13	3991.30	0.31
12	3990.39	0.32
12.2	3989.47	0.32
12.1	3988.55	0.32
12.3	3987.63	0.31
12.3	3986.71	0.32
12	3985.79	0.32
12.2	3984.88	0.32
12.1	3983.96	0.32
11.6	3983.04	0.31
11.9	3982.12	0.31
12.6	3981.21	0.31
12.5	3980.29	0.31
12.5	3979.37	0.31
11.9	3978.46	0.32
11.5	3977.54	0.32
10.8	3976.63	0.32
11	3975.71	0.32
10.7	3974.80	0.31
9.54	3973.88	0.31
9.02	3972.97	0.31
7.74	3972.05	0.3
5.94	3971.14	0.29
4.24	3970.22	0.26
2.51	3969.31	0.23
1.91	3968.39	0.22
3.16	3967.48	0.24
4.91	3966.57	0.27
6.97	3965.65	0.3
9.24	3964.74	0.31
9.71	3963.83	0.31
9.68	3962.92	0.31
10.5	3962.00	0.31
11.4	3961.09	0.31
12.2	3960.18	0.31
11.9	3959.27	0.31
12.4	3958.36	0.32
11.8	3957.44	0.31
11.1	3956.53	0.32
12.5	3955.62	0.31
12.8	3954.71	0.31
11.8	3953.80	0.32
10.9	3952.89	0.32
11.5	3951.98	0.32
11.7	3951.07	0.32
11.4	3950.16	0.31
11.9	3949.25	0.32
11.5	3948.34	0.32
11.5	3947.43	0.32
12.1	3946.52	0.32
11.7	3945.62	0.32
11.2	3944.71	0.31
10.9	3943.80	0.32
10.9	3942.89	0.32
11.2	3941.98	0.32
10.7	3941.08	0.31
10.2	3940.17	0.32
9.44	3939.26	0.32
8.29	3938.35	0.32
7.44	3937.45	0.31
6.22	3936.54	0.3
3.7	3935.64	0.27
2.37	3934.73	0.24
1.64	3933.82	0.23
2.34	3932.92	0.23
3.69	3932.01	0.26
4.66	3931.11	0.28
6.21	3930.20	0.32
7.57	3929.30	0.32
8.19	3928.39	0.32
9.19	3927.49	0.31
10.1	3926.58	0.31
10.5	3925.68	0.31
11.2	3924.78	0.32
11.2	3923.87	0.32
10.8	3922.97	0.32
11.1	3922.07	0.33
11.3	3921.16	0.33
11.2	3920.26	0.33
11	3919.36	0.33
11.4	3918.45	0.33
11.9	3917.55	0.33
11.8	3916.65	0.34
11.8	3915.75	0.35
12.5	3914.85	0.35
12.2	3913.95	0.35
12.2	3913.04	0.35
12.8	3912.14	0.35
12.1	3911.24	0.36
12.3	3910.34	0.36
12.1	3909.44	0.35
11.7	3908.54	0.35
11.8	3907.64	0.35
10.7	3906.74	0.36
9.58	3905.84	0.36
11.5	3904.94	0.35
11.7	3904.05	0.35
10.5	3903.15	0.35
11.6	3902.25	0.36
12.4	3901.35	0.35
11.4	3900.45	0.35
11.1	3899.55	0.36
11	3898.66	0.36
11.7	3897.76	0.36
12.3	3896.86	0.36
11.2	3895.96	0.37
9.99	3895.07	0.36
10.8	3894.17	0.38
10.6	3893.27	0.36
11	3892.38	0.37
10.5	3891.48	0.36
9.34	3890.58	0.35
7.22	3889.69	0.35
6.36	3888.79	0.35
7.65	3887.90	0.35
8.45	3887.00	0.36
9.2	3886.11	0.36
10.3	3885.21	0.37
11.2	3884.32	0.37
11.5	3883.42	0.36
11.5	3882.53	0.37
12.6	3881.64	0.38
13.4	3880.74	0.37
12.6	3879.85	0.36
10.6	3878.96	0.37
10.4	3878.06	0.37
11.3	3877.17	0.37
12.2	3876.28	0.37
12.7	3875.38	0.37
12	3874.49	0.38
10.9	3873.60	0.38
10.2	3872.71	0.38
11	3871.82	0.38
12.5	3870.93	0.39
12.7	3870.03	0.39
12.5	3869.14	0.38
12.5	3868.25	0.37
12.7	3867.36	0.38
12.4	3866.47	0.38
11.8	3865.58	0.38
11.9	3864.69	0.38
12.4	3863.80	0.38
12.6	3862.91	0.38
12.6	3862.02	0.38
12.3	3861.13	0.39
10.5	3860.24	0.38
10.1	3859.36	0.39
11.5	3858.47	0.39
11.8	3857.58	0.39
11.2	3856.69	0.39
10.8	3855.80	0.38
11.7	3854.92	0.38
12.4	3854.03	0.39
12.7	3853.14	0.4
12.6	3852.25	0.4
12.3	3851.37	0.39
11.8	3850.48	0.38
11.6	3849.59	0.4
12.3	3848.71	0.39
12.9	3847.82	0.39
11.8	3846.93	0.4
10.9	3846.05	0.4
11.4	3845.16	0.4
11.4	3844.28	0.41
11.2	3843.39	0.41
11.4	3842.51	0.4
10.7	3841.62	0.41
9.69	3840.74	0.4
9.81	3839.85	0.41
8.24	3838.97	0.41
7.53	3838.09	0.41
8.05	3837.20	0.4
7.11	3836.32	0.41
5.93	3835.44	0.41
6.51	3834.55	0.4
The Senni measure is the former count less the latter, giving -11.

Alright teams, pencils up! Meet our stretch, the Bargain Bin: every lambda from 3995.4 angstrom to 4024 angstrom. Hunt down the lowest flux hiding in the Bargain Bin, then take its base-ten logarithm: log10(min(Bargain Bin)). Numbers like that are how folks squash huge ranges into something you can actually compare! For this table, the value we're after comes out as 1.06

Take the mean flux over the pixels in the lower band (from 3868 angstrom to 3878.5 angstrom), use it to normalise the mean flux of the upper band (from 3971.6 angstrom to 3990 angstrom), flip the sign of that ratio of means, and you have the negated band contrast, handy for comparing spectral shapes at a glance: -0.97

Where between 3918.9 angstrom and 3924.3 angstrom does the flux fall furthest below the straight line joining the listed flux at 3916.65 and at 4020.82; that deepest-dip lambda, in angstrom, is 3922.97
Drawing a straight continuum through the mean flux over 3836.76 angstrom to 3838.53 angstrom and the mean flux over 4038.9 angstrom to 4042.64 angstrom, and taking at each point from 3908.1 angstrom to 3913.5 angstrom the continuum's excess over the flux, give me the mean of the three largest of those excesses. -2.4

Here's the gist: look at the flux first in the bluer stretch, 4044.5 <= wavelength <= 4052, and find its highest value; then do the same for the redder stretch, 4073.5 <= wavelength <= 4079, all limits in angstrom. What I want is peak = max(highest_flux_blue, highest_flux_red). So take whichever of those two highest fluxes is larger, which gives 13.4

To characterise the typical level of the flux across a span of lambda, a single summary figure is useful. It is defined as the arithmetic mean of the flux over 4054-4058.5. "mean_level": 12.5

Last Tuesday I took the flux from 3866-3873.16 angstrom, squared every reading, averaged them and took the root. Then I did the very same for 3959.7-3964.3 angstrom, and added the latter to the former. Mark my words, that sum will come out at 22.8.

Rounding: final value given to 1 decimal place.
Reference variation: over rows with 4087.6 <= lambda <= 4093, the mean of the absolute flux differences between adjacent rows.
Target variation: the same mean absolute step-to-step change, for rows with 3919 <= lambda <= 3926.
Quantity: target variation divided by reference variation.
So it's 2.3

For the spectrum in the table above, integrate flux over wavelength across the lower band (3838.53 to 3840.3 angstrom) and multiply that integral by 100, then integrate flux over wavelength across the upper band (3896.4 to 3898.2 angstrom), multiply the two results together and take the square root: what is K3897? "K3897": 185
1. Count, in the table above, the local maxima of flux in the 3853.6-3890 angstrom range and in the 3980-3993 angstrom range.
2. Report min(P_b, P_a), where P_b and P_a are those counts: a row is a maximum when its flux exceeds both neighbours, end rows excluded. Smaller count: 3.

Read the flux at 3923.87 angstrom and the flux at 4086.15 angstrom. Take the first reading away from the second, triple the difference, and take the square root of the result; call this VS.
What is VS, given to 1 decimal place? 2.1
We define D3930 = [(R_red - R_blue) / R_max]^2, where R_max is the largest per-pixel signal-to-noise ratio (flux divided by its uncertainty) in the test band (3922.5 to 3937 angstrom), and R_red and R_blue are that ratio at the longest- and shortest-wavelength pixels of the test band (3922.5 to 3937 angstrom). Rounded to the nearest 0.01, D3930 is 0.14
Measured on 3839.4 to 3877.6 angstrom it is 0.04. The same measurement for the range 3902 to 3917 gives 0.00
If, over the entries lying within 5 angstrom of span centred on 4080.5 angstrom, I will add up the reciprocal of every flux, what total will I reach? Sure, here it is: 0.39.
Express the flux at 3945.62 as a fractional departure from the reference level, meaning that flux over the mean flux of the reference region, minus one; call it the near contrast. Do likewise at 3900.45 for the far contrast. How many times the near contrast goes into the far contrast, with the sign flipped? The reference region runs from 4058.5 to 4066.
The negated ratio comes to -1.4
